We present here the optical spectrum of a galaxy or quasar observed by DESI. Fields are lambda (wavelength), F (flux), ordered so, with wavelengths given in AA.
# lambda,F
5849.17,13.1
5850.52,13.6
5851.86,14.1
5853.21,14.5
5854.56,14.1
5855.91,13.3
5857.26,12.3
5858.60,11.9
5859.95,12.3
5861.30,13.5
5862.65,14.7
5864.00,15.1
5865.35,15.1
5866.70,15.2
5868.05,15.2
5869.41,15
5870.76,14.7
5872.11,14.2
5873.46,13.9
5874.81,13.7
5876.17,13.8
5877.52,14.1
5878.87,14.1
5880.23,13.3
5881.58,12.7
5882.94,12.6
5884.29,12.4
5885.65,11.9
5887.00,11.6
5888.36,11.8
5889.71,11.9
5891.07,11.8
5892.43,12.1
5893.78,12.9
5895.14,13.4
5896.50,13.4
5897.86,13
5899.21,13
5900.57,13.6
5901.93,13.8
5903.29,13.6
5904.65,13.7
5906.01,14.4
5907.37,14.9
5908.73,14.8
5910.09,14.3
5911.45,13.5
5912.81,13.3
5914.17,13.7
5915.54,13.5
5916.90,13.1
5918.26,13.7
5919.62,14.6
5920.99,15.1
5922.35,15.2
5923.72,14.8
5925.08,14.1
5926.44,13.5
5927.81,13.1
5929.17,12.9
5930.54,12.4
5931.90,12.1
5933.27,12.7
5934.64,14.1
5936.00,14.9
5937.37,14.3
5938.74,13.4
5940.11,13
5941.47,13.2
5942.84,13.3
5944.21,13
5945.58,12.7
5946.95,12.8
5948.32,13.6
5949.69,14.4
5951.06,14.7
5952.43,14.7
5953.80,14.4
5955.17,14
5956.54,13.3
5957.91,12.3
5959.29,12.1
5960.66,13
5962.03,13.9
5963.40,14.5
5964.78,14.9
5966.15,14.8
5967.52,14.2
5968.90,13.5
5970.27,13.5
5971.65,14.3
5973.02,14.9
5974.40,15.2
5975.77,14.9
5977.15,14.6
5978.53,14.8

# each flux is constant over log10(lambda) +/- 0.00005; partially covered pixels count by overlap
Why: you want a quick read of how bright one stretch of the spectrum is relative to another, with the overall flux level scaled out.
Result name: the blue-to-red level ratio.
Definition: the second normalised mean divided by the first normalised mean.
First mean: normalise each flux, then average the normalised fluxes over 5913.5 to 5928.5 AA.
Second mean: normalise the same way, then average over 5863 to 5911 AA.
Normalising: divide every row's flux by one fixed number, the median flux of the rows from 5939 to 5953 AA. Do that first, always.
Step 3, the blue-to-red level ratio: 0.97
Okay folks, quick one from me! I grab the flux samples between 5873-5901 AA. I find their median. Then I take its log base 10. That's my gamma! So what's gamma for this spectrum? 1.114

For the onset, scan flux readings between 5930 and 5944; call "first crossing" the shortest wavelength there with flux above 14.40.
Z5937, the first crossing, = 5936.00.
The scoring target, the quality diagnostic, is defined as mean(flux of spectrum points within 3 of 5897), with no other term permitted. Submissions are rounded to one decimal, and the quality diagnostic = 13.2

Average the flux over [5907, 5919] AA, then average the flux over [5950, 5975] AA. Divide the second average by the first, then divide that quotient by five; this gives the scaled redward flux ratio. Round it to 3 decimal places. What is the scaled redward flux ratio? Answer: 0.202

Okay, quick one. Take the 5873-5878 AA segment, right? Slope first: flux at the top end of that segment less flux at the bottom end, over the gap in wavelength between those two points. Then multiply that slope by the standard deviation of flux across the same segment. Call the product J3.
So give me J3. 0.01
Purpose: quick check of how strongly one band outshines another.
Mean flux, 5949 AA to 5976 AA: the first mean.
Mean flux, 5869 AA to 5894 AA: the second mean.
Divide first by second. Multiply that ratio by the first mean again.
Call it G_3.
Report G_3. 15.1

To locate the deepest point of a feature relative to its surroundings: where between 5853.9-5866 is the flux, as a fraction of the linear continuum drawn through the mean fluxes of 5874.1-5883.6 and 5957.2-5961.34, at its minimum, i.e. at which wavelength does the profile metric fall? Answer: 5858.60 AA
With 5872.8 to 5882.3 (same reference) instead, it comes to 5881.58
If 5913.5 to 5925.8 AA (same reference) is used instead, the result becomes 5916.90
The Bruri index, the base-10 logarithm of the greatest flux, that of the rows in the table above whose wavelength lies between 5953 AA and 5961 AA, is 1.16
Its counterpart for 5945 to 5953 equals 1.17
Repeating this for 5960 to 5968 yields 1.17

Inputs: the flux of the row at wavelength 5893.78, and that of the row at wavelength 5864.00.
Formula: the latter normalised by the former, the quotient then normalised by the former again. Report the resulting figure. 0.091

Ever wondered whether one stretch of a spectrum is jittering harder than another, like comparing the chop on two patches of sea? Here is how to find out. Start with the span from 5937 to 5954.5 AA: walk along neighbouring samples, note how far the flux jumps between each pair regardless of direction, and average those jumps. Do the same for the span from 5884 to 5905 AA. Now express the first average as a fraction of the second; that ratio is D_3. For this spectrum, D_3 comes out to 1.3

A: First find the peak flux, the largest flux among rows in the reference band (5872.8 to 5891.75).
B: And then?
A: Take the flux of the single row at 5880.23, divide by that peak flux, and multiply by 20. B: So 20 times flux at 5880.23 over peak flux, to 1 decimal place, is 18.9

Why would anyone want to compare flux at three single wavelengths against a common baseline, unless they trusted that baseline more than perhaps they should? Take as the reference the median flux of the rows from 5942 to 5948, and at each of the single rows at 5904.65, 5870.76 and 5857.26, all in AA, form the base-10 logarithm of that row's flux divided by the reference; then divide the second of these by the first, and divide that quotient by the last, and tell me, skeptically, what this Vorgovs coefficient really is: -105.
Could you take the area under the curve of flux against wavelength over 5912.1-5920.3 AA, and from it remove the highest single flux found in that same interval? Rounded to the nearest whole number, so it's 97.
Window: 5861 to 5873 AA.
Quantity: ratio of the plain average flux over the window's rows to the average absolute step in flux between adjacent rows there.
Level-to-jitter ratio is 44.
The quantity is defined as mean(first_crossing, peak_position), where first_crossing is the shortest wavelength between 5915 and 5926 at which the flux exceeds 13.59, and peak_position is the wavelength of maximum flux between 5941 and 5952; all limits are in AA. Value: 5934.7 AA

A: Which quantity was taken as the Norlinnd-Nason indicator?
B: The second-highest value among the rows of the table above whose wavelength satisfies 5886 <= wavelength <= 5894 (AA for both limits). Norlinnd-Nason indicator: 12.1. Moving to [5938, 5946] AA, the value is 13.3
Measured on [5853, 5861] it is 14.1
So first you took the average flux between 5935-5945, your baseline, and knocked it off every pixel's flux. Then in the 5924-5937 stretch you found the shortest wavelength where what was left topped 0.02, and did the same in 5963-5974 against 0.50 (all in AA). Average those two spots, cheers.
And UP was 5944.2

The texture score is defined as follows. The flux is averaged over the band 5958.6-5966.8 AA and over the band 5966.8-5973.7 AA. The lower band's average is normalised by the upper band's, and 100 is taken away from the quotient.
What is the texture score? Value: -99.0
